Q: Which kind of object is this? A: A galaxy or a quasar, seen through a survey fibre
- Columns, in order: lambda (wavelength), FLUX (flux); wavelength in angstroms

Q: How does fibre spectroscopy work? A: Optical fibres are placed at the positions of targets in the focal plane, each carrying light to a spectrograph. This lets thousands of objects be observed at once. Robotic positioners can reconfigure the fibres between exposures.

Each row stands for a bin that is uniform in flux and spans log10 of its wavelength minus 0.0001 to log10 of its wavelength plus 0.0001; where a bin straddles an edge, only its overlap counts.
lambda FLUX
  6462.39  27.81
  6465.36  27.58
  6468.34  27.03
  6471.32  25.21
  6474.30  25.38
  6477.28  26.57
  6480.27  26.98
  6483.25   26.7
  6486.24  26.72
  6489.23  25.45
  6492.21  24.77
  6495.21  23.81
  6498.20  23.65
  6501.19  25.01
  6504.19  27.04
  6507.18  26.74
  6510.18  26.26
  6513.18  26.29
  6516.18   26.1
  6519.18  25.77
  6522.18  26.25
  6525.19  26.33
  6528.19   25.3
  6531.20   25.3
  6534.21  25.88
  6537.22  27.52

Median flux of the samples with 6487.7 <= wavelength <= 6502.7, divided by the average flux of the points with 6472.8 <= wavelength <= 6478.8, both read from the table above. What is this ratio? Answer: 0.95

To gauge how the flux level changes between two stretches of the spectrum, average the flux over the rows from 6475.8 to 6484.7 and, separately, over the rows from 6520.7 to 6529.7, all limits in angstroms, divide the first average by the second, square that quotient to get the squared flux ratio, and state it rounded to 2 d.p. 1.06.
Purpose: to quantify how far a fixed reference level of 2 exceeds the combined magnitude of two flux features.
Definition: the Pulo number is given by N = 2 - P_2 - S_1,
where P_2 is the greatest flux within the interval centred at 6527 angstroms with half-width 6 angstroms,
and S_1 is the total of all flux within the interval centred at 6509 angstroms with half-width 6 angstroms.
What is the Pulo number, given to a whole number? -131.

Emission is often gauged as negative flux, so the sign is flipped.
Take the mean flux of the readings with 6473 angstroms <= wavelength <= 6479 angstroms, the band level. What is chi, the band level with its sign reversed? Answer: -26.0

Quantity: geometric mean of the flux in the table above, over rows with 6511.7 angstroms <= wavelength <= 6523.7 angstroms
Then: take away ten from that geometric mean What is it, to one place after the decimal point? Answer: 16.1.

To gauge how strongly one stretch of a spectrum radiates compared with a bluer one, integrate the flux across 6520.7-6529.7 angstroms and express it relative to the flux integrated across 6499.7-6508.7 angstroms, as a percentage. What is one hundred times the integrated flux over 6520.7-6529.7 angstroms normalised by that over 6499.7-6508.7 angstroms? 99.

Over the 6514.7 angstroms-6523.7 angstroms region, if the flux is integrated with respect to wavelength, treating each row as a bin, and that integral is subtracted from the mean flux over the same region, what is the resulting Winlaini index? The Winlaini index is -208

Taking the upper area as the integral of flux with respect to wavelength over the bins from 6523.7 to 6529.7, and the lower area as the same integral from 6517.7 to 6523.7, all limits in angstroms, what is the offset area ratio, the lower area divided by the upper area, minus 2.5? -1.49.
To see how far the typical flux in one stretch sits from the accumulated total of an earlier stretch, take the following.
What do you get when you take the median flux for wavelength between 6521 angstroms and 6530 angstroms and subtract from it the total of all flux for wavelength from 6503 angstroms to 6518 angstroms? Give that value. -106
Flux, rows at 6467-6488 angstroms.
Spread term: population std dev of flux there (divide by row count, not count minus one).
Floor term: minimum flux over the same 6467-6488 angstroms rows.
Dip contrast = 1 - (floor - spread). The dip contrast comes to -23.5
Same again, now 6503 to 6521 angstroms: -24.4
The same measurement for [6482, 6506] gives -21.4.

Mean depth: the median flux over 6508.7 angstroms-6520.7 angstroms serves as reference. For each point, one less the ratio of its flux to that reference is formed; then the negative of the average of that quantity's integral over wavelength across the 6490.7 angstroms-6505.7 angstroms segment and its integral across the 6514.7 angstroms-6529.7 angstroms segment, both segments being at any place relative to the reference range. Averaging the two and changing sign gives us -0.44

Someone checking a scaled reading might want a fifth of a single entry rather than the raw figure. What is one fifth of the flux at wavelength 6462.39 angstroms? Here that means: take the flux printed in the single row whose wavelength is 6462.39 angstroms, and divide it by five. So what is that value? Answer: 5.56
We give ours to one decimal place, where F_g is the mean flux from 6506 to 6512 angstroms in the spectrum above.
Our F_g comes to 26.5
